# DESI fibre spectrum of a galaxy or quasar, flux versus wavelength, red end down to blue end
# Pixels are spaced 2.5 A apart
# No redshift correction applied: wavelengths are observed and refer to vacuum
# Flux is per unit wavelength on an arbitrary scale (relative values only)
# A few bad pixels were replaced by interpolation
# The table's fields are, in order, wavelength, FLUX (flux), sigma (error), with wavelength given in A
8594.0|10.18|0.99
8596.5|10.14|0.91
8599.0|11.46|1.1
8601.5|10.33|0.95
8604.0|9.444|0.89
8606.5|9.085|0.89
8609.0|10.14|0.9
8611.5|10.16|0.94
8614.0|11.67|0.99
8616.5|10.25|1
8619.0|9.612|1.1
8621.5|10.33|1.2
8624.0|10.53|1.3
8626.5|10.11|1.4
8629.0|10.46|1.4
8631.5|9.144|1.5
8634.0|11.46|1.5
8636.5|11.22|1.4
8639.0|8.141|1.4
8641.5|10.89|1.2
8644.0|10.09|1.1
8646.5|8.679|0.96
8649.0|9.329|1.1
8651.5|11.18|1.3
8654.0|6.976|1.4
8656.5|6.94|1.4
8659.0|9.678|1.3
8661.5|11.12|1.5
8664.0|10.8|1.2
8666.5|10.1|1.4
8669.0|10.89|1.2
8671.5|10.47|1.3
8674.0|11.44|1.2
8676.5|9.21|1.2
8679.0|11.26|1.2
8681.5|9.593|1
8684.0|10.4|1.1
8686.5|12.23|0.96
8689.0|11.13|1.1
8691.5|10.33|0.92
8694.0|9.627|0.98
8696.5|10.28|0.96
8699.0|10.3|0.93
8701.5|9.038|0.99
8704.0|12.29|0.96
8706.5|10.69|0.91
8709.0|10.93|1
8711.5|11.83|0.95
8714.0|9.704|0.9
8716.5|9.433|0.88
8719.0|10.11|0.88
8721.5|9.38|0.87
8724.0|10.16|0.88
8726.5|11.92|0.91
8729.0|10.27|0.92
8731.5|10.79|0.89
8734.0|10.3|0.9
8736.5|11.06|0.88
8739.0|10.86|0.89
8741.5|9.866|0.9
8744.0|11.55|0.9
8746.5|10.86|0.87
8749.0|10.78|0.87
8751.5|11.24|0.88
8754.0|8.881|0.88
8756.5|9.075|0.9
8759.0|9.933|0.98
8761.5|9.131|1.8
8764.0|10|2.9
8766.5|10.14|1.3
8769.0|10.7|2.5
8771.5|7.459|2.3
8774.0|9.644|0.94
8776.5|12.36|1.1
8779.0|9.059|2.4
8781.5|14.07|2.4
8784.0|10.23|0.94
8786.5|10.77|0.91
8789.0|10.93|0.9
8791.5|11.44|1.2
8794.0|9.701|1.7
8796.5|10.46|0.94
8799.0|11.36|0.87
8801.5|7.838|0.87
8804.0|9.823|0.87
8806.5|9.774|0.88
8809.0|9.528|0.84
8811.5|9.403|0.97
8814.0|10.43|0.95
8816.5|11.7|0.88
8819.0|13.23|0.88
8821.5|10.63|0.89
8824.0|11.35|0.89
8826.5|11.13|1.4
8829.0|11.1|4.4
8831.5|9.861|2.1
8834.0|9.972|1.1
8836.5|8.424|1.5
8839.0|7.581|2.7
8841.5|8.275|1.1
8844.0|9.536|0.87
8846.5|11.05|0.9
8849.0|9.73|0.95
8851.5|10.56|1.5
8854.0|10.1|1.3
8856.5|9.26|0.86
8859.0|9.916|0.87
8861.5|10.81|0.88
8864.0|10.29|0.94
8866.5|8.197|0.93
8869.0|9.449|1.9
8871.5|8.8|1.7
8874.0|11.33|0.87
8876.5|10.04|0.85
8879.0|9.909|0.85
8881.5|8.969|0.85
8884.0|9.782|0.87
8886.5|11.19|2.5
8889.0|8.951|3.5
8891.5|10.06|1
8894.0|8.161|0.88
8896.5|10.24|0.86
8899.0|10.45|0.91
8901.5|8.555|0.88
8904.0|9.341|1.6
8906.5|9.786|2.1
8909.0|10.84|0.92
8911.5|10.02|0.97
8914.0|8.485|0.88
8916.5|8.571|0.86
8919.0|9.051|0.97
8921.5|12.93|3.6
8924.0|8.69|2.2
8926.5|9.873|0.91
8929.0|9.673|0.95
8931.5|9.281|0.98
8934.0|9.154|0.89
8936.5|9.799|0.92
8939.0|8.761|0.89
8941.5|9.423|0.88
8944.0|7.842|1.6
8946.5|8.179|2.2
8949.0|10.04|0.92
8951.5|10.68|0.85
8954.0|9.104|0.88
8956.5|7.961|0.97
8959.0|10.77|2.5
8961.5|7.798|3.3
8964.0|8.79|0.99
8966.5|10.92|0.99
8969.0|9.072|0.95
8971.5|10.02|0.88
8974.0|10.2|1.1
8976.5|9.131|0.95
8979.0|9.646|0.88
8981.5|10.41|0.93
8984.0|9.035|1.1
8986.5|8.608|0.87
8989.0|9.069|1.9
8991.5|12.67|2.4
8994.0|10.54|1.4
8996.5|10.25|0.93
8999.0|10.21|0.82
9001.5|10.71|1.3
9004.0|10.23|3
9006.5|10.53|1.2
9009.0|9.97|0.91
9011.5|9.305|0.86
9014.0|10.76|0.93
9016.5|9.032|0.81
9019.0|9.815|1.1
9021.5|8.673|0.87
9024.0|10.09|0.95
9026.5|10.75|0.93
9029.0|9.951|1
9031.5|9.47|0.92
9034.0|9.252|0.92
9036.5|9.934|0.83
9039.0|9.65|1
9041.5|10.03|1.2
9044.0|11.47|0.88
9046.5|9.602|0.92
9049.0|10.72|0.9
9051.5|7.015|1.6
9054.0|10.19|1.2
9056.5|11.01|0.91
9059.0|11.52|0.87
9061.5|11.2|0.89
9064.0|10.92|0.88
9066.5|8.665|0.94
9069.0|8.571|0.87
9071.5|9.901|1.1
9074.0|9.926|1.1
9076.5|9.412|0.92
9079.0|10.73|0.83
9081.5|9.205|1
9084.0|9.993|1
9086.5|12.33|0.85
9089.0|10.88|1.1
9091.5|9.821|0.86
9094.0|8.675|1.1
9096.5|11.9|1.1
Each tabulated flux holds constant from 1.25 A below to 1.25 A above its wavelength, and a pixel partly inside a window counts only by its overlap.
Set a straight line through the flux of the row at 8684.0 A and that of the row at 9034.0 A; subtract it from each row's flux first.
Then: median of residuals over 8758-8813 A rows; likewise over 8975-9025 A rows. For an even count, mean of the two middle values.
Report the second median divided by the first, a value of -4.5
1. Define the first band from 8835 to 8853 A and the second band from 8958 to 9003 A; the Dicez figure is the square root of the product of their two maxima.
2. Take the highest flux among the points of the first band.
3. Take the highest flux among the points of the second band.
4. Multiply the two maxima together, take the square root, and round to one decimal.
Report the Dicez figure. 11.8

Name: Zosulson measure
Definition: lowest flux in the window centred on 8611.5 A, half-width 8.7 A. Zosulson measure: 9.085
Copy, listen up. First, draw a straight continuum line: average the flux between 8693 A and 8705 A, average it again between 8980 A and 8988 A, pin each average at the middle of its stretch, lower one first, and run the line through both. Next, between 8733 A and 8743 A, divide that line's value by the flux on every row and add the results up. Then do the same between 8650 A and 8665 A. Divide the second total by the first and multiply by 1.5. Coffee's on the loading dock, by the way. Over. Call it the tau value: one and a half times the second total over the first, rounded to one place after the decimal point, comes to 2.7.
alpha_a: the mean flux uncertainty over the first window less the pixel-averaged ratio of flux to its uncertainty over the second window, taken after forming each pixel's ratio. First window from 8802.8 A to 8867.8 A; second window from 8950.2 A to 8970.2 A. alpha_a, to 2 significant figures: -7.2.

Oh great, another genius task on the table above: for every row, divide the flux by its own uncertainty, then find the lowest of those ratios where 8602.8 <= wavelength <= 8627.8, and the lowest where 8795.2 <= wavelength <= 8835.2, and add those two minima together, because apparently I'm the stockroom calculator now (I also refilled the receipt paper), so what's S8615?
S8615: 9.7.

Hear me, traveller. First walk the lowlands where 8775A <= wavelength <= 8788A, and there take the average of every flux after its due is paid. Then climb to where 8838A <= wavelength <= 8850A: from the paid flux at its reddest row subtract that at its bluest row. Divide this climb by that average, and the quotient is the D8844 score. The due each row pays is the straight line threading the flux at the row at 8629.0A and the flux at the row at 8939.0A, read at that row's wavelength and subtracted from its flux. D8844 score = 1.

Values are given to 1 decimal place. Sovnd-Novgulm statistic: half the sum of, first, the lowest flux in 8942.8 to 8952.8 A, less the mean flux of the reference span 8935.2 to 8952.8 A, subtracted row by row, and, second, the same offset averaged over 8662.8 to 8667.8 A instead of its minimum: -0.1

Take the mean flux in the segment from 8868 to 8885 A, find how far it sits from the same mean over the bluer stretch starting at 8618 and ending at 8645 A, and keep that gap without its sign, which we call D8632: 0.43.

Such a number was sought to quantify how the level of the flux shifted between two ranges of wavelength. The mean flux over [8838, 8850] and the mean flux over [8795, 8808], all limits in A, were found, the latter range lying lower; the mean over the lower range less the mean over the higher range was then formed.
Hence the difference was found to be 0.6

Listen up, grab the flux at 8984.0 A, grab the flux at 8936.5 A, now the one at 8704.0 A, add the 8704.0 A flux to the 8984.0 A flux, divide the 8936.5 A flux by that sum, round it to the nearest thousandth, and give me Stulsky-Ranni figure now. 0.460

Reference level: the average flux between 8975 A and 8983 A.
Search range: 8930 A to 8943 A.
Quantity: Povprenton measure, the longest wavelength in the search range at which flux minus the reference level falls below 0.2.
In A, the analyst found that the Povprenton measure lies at 8941.5 A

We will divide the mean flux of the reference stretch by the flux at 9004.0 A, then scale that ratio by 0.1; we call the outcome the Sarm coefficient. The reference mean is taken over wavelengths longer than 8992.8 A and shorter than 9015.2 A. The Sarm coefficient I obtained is 0.100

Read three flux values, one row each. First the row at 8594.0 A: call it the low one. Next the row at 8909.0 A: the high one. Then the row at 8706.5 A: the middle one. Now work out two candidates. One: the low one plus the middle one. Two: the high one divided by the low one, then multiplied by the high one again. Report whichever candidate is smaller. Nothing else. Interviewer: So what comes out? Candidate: 12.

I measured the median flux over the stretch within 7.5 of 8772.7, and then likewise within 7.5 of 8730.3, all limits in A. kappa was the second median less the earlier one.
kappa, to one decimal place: 0.7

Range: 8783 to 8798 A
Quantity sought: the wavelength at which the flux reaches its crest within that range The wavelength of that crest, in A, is 8791.5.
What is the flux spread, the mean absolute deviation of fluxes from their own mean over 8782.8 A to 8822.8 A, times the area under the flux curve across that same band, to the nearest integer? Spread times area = 360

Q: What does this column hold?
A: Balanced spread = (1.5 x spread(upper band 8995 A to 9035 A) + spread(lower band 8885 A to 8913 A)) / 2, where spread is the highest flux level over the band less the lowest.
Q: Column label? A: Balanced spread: 3.1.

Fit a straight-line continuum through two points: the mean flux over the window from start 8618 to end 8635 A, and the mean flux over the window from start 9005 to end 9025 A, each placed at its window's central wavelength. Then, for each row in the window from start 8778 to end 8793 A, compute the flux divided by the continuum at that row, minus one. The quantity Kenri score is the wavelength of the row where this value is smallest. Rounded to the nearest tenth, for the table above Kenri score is 8779.0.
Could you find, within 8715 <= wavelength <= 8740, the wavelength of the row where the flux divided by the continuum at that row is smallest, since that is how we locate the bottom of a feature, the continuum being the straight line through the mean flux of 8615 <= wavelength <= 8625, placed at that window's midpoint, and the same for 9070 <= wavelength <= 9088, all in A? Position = 8721.5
